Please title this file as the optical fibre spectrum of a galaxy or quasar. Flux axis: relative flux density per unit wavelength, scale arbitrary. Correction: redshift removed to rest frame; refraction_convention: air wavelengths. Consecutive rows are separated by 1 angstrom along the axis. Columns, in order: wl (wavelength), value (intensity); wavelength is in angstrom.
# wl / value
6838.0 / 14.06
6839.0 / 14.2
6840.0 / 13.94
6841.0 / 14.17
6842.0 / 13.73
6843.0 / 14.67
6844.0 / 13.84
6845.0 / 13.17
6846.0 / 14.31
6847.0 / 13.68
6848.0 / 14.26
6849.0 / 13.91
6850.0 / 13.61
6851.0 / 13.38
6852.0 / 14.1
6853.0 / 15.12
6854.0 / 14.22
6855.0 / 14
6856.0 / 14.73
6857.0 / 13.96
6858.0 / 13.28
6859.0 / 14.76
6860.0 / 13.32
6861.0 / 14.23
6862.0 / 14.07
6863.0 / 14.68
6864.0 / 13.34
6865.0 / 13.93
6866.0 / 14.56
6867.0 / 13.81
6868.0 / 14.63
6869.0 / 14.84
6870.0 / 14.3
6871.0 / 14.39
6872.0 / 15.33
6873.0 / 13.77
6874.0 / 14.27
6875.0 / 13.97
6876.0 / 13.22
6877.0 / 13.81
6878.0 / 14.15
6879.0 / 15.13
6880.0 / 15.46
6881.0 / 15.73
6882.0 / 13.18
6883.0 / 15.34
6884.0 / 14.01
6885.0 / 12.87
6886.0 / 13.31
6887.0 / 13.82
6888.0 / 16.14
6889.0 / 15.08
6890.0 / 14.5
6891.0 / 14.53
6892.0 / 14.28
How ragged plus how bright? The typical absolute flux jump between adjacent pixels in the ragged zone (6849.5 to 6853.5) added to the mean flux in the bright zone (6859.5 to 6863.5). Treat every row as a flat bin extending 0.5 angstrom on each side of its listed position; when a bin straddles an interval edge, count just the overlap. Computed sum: 14.7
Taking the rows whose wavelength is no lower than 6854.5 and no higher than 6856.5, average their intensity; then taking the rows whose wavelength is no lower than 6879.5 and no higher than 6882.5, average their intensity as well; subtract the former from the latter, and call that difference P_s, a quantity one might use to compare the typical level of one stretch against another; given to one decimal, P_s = 0.4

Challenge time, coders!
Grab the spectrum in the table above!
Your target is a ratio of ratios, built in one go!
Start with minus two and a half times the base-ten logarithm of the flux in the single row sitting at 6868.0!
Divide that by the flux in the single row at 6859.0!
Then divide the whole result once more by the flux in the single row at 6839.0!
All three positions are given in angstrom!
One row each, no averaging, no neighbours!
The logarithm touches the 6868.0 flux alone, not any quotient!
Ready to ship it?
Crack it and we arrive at -0.0139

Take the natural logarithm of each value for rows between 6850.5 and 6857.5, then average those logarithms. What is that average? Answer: 2.65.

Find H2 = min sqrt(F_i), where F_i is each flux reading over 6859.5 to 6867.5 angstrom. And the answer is 3.65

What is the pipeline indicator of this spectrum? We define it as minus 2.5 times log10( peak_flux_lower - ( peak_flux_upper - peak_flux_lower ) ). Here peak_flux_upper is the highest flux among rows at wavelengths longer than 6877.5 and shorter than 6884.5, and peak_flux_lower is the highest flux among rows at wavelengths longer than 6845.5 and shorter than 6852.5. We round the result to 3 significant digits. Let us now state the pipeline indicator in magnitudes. -2.78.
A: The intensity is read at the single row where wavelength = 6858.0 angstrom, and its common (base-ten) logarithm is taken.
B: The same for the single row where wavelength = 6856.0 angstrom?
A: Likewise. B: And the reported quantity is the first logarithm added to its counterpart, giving 2.29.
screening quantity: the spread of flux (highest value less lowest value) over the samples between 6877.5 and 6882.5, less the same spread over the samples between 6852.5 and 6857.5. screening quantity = 1.4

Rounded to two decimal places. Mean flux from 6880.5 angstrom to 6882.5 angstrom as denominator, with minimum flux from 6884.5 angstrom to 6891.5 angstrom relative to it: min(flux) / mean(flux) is 0.89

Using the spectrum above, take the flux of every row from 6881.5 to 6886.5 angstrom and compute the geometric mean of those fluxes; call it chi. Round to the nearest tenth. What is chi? 13.7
